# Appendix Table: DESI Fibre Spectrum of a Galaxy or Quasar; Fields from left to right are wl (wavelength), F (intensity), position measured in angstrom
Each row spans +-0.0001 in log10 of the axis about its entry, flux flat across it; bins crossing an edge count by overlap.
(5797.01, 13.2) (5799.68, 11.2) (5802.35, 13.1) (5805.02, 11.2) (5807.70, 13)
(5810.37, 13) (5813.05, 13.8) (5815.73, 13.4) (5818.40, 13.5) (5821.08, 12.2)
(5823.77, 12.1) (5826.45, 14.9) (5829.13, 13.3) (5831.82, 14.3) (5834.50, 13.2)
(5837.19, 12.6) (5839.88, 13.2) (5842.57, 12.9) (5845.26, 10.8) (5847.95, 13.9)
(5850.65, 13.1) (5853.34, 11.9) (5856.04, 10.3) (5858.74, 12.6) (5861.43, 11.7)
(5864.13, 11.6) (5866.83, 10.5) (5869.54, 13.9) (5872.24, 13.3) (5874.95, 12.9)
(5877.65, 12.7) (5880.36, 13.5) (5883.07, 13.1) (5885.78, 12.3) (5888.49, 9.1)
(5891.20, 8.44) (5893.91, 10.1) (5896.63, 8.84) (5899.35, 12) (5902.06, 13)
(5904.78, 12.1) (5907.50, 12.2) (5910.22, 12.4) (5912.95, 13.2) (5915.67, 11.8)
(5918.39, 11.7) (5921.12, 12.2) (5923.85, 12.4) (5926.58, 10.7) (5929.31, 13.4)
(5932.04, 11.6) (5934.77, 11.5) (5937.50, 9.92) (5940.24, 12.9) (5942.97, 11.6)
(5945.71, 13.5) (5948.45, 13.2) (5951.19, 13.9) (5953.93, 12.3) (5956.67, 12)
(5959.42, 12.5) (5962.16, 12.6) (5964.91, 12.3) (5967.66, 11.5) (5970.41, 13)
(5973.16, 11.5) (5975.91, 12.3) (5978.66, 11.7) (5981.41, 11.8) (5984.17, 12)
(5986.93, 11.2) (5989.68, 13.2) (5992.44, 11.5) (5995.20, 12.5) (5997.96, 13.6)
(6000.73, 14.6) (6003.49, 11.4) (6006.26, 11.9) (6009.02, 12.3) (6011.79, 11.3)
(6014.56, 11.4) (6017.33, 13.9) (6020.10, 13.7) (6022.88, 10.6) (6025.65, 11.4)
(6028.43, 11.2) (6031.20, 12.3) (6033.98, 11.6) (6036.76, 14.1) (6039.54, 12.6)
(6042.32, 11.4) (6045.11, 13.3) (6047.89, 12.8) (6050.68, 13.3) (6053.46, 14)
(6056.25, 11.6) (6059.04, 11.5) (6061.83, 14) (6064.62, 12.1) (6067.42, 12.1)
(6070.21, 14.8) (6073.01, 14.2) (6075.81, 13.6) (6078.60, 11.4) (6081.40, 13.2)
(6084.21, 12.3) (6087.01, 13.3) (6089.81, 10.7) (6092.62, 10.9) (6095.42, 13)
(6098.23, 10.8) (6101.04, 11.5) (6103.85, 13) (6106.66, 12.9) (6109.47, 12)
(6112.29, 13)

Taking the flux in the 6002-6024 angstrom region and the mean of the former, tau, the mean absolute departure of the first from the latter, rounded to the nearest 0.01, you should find 0.93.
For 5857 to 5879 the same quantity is 0.85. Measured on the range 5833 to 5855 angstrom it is 0.70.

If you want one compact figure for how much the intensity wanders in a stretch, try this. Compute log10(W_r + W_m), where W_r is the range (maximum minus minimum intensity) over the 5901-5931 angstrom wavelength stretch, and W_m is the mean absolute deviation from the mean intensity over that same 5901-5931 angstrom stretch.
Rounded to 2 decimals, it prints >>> 0.51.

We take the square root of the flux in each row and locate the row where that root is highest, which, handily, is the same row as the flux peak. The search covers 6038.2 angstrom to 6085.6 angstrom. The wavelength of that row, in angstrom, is 6070.21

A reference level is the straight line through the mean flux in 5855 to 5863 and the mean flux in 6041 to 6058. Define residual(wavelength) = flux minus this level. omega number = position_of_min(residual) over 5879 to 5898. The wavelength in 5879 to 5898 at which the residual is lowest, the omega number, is 5891.20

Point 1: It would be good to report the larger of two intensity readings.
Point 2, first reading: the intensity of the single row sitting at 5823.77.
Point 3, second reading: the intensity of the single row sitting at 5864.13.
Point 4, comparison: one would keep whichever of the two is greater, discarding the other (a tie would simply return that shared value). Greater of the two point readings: 12.1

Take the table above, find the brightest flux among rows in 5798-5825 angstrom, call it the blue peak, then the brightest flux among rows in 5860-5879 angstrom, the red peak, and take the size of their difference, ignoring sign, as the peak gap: 0.1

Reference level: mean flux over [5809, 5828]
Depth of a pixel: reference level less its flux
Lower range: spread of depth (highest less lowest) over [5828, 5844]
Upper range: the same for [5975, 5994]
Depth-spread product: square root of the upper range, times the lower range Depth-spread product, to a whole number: 2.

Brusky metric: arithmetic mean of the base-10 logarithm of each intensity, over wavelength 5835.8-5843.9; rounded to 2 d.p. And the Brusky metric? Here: 1.11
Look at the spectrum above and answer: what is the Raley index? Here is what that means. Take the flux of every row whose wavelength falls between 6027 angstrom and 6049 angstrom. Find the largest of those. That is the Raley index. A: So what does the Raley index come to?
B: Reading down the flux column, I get 14.1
